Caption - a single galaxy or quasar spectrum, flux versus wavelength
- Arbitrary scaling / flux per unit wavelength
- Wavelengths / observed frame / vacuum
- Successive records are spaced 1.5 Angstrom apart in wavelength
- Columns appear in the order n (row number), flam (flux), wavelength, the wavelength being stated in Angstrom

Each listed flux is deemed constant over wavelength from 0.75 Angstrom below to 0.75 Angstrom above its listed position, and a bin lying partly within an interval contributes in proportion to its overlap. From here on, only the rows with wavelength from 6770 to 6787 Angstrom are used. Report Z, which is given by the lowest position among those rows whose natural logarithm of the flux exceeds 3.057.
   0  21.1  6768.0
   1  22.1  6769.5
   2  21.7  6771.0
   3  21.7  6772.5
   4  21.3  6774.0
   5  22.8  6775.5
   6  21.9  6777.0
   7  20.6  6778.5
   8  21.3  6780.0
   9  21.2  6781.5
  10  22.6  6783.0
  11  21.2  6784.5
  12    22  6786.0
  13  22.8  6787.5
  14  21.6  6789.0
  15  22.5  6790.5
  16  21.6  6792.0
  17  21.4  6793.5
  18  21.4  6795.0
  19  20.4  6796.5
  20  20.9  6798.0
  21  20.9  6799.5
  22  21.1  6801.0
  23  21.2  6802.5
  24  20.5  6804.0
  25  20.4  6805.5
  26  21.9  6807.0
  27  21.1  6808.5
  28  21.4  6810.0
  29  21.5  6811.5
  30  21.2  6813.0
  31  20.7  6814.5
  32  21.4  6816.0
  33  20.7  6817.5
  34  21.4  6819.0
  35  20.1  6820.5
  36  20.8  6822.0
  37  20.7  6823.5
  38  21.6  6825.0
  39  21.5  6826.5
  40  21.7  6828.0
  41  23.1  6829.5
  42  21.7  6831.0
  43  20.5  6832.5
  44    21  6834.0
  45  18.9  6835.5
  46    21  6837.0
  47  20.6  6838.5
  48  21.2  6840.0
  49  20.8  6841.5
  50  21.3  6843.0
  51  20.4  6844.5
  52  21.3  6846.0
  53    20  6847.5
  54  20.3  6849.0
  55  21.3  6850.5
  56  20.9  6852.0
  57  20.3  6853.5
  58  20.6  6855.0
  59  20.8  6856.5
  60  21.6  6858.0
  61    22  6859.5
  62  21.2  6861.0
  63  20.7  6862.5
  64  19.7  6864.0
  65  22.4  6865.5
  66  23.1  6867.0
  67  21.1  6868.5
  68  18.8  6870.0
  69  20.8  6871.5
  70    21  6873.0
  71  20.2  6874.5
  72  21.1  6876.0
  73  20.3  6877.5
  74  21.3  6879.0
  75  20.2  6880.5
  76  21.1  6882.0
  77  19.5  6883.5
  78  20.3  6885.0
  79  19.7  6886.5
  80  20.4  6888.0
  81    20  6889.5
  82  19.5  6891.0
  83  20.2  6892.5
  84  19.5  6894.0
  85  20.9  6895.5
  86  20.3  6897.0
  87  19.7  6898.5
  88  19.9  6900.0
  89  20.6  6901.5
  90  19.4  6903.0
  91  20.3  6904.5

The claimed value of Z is 6771.0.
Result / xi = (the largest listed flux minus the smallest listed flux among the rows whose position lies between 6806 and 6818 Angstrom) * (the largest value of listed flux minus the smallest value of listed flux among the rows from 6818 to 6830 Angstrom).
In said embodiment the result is 3.60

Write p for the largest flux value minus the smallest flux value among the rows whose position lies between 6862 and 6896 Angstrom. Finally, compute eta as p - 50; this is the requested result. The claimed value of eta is -45.7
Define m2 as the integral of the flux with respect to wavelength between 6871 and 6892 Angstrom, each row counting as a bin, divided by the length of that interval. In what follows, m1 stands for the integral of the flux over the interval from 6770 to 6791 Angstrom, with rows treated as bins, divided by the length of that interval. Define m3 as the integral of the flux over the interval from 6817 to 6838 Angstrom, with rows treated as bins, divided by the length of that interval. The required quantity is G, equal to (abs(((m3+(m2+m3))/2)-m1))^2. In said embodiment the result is 89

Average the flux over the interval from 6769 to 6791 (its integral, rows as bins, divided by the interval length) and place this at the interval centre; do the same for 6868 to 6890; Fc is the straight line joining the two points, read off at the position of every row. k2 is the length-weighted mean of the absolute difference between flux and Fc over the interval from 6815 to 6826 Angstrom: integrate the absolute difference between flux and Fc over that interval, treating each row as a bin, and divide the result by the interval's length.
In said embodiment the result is 0.47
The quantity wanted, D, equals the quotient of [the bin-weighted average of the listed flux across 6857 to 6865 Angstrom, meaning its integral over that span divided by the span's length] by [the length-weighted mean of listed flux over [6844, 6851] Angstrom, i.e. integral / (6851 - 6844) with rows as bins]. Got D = 1.02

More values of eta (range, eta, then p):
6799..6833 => -47.0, 3.0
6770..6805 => -47.6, 2.4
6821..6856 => -45.8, 4.2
